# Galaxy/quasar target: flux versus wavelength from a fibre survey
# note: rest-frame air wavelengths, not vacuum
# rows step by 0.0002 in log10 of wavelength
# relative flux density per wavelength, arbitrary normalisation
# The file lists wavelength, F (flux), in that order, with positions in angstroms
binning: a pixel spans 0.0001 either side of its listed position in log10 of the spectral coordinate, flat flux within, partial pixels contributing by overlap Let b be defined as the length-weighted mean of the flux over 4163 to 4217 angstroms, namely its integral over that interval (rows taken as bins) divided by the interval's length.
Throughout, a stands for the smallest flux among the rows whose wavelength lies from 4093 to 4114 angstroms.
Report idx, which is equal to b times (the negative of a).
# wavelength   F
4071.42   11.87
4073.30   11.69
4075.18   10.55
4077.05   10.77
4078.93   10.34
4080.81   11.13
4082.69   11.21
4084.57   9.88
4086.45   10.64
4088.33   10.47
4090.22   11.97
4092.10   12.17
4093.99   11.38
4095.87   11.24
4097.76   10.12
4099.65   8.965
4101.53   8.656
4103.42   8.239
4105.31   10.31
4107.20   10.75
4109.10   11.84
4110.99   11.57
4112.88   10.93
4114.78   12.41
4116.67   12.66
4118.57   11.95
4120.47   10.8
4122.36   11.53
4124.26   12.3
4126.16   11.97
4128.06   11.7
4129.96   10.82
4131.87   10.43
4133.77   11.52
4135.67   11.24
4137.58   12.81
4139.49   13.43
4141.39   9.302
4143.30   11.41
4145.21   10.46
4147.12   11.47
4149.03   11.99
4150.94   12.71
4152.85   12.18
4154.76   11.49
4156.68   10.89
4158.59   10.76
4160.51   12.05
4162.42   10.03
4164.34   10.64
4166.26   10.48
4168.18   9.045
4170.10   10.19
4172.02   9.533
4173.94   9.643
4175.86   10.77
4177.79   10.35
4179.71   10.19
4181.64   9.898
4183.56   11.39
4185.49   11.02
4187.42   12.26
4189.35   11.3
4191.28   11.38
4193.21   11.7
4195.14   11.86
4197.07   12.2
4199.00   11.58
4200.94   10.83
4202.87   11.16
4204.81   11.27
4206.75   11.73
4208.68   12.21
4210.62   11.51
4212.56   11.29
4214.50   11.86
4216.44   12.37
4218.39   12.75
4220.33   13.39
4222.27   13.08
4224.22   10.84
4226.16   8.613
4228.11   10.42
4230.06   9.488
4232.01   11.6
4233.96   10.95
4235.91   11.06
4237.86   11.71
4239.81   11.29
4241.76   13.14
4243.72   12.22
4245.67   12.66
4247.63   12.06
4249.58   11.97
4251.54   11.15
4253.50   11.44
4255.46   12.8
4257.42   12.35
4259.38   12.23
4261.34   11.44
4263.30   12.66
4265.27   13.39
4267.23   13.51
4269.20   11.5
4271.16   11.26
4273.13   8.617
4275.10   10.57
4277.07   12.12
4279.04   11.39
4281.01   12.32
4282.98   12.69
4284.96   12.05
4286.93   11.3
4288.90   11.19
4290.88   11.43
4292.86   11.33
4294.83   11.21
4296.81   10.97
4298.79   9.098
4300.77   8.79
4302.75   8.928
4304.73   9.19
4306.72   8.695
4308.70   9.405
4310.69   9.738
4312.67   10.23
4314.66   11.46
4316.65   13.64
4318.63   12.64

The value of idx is -91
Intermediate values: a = 8.239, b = 11.04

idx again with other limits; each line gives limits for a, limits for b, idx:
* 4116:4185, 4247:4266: -110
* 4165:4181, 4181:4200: -104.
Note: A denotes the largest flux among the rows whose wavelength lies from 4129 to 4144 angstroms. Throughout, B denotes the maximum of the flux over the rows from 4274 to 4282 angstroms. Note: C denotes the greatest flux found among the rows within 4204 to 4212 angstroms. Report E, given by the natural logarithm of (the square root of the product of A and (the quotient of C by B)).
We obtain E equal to 1.29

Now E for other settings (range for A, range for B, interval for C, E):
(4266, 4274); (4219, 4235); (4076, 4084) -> 1.21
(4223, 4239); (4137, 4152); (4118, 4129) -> 1.19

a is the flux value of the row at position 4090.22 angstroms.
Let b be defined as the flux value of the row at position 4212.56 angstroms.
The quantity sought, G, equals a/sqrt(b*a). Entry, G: 1.03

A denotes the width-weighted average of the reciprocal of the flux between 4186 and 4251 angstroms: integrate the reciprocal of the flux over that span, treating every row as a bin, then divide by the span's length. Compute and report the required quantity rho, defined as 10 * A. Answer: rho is 0.87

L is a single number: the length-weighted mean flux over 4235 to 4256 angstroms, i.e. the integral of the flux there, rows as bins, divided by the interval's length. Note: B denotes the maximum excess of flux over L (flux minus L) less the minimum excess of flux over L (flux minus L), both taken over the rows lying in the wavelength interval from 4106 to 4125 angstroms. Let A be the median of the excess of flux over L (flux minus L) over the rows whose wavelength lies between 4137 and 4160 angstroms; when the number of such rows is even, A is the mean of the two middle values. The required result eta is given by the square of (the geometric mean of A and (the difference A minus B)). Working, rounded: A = -0.46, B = 1.9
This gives 1.1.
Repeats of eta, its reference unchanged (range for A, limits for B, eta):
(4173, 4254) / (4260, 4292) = 2.9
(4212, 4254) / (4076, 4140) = 1.6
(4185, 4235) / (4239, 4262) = 0.9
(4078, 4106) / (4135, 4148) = 8.2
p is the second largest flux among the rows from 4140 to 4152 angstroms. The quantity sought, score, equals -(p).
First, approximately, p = 11.99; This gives -12.0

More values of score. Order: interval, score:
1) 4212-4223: -13.1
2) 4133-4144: -12.8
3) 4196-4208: -11.7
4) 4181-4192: -11.4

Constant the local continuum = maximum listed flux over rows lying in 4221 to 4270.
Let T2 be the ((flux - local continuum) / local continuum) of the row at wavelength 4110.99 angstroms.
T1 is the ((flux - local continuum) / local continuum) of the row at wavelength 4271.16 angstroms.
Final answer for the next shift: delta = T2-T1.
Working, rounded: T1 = -0.167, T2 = -0.14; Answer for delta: 0.023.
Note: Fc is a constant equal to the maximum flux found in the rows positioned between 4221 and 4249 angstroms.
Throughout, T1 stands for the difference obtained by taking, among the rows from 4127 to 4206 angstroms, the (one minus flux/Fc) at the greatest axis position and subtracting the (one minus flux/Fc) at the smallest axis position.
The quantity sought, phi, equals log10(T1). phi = -1.5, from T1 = 0.033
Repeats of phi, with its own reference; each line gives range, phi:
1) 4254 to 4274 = -0.5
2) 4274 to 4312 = -1.2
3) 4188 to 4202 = -1.4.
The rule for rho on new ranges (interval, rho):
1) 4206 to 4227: 0.86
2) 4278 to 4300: 0.89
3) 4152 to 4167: 0.91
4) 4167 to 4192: 0.96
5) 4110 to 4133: 0.87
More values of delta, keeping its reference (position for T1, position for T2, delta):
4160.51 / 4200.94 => -0.090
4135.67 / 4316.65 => 0.178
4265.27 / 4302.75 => -0.330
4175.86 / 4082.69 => 0.033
